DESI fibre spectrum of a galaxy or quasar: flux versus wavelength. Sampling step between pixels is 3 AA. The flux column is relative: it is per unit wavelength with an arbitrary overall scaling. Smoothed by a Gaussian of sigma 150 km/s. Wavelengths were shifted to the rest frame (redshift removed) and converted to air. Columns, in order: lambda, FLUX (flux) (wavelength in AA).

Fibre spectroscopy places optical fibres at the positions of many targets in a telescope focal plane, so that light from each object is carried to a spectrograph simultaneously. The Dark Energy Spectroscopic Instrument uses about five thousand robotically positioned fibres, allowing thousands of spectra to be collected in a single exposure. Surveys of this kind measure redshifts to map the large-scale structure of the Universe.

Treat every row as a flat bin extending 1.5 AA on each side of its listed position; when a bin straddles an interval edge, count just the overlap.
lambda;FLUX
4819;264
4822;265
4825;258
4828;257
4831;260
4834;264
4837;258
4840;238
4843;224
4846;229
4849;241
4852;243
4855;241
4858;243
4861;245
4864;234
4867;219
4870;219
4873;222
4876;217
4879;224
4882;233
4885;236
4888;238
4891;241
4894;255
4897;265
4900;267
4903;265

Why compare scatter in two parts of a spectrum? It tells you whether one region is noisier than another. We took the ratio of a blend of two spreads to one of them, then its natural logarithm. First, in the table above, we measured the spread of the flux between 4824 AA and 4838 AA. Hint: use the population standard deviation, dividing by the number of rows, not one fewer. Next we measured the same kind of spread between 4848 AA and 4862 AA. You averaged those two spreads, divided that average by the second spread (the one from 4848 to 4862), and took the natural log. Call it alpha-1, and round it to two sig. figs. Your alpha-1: 0.29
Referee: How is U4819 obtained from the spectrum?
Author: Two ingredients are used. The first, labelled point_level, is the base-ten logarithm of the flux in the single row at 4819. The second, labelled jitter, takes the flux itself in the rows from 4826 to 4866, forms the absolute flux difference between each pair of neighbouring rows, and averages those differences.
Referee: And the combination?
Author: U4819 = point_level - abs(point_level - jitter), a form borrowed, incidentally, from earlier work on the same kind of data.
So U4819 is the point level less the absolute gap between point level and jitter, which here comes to -2.1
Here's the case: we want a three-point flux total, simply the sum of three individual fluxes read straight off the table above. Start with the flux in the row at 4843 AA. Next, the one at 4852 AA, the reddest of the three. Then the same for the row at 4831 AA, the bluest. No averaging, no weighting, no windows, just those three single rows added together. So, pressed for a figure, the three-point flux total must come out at 727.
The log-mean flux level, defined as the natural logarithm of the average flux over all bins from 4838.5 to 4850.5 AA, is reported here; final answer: 5.45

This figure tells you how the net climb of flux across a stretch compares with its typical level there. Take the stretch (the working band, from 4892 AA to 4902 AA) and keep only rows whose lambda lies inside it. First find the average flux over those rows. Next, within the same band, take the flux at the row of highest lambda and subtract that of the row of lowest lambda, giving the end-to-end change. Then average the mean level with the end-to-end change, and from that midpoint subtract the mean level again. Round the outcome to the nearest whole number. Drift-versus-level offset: -125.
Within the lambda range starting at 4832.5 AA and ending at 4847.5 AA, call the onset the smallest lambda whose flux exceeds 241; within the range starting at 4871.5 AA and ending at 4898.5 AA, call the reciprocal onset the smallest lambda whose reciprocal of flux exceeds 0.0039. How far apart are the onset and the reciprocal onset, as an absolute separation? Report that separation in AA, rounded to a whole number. 39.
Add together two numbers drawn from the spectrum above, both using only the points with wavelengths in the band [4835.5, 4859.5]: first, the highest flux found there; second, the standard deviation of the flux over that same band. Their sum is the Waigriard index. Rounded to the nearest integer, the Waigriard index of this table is 268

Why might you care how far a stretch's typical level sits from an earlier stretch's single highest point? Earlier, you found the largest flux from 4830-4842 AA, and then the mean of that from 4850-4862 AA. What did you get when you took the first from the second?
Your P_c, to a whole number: -21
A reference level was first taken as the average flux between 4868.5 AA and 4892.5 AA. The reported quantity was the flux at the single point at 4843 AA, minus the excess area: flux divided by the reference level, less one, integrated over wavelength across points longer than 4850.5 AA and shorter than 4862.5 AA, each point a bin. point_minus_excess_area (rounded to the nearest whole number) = 223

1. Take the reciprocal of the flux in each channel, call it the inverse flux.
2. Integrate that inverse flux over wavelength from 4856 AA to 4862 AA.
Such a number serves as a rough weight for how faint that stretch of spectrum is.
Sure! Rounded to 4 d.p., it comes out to 0.0246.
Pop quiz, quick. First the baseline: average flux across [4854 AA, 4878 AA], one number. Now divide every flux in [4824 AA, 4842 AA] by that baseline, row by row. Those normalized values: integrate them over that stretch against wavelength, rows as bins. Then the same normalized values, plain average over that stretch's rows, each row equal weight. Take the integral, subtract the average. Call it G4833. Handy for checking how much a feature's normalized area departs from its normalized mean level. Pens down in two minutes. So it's 18.9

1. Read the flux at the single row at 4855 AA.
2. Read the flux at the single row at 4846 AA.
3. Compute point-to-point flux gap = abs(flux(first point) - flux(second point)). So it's 12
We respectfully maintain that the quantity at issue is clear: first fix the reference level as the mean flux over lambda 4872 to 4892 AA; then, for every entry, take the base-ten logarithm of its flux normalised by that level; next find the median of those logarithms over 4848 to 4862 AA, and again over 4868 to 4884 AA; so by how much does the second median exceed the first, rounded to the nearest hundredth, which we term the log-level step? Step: -0.04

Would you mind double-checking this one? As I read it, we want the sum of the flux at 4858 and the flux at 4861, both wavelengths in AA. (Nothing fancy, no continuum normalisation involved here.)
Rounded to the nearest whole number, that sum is 488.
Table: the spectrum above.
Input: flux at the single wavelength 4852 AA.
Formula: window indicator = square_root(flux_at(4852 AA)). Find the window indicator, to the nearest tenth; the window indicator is 15.6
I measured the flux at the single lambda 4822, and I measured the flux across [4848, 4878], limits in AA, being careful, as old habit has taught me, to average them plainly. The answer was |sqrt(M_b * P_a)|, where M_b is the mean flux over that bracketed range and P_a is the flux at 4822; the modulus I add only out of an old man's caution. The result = 248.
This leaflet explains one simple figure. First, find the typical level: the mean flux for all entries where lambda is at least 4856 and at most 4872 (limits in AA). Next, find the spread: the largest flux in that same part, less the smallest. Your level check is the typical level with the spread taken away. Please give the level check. 206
